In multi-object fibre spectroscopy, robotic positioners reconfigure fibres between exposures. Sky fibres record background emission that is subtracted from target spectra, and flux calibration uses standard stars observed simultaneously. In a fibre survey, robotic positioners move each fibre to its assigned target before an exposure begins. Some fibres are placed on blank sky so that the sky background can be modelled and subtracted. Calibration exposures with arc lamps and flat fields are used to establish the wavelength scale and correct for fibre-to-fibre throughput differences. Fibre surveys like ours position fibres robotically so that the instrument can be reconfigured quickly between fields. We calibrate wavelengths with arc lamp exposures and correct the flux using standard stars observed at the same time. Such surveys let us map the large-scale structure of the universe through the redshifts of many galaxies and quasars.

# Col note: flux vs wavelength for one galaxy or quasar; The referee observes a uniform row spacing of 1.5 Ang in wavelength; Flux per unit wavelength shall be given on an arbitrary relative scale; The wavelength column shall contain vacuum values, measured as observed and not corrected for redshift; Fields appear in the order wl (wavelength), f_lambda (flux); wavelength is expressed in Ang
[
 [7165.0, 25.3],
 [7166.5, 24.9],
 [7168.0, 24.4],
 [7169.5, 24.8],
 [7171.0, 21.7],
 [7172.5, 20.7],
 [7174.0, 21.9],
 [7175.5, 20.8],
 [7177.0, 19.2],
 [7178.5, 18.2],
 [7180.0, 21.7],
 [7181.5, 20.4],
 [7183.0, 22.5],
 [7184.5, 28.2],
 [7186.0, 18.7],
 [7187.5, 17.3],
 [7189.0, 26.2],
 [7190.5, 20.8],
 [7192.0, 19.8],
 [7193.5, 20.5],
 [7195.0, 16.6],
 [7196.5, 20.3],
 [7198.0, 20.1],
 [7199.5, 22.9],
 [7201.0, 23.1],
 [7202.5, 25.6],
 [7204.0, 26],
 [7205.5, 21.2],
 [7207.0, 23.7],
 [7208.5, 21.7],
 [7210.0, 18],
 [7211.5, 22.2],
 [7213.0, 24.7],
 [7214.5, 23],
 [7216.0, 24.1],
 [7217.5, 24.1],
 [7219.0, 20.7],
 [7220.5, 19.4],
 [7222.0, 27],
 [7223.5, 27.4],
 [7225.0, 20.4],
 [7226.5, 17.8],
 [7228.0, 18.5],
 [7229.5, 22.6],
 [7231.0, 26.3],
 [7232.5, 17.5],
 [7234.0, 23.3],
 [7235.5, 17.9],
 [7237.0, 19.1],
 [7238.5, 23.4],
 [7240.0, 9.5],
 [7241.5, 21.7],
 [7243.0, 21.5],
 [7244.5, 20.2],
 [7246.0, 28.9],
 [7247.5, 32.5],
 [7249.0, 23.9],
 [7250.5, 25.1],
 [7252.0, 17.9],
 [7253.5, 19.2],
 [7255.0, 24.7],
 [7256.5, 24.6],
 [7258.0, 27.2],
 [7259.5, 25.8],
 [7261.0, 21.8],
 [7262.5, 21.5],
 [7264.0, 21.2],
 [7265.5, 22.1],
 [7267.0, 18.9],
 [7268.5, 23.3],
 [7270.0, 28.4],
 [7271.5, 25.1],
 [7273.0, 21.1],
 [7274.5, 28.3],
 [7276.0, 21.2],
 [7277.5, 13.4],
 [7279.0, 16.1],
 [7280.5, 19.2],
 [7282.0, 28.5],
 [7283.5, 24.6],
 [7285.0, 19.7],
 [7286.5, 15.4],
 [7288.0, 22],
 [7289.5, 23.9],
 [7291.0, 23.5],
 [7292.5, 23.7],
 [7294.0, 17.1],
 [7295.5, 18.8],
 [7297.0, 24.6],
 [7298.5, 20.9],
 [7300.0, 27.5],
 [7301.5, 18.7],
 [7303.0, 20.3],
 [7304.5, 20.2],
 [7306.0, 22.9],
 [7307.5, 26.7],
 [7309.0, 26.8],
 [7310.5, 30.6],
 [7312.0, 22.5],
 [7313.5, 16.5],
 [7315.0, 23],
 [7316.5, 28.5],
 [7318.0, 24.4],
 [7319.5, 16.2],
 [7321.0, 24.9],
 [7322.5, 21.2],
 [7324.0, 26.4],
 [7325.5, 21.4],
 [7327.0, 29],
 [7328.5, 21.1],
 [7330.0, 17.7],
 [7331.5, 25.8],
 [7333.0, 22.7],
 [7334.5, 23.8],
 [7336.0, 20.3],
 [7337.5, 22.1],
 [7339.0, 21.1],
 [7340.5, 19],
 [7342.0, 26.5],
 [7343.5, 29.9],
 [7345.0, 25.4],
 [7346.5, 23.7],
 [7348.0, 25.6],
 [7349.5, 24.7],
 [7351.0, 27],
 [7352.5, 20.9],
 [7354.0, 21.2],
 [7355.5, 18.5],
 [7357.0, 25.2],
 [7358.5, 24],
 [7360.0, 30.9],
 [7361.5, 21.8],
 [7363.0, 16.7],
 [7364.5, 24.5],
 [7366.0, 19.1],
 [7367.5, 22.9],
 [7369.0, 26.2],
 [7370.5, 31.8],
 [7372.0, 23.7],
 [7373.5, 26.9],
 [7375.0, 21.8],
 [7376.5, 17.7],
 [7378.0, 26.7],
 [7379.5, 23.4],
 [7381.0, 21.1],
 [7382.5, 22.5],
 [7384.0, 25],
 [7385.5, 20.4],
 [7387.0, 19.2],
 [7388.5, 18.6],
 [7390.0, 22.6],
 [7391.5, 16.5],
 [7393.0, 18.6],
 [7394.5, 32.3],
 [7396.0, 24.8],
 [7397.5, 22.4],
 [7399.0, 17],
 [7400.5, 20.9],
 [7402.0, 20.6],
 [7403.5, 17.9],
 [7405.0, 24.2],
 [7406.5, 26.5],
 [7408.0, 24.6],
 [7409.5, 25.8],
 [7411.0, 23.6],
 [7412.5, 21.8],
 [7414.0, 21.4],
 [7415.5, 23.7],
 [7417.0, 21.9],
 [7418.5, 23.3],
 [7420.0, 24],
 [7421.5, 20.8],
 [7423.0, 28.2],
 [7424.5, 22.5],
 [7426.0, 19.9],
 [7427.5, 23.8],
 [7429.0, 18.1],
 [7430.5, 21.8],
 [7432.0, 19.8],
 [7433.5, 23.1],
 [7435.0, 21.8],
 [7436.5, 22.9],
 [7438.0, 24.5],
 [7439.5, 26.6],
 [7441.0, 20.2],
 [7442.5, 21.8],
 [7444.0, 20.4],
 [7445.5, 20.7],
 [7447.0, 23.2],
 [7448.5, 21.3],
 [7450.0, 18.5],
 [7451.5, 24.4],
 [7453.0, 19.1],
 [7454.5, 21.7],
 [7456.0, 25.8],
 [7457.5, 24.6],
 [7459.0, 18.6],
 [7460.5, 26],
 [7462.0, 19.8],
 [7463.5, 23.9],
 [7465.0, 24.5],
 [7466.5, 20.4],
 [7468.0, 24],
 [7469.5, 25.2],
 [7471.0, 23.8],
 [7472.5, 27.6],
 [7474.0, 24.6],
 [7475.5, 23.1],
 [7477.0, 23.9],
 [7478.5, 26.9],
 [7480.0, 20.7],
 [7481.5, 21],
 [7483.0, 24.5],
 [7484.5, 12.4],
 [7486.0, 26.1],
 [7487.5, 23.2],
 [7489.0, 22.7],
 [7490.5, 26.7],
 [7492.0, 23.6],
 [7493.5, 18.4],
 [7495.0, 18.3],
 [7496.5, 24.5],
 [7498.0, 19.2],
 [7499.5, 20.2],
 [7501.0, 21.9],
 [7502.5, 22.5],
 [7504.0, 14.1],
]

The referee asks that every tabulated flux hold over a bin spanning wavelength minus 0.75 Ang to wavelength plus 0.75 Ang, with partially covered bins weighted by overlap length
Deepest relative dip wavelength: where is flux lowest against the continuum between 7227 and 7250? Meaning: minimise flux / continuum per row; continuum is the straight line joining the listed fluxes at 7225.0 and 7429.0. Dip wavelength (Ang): 7240.0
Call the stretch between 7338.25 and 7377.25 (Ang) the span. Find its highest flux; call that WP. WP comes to 31.8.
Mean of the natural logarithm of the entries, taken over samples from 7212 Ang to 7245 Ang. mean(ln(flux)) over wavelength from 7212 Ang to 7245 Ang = 3.04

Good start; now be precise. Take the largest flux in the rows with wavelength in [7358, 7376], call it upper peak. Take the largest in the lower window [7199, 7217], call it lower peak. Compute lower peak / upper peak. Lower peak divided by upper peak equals 0.82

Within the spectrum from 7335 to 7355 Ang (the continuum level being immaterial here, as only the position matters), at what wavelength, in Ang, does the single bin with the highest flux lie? 7343.5 Ang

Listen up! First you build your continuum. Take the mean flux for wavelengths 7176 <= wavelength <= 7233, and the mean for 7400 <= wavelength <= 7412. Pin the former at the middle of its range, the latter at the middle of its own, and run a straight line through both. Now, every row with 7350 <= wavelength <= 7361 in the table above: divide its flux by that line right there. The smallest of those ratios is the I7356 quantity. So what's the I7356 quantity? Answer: 0.81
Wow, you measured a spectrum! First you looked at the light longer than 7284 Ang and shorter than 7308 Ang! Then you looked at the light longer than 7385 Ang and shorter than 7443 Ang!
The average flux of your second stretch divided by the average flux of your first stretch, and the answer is 1.03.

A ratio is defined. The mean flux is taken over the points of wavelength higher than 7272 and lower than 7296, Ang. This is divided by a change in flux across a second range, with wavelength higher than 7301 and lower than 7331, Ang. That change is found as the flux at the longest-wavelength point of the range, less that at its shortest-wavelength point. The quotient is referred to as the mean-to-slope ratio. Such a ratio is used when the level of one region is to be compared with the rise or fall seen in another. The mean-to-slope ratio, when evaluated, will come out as -21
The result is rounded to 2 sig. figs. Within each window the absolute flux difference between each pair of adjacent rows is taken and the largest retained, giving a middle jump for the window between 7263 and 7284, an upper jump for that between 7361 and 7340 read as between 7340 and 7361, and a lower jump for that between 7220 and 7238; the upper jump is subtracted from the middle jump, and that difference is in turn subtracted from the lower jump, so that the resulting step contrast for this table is 7.0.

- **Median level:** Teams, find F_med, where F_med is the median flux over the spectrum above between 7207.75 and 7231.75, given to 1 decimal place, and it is 22.4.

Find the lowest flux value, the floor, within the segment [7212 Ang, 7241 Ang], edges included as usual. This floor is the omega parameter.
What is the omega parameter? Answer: 9.5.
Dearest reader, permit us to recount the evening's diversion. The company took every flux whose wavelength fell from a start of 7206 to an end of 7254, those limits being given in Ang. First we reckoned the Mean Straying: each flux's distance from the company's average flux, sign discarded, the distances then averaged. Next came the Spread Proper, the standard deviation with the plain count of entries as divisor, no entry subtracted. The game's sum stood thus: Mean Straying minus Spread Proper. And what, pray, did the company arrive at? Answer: -1.0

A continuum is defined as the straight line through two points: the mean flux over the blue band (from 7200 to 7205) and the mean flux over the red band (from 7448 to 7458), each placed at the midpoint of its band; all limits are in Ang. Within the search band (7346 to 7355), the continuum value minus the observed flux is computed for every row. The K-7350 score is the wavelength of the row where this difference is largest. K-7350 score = 7352.5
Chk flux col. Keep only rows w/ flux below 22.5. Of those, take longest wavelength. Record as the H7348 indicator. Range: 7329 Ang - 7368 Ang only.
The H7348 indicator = 7366.0 Ang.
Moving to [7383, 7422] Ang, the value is 7421.5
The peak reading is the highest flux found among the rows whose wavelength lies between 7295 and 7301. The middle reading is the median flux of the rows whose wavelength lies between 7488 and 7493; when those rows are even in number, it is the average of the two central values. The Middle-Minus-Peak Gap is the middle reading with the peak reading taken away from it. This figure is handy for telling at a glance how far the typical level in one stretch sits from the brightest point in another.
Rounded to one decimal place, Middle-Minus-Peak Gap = -3.9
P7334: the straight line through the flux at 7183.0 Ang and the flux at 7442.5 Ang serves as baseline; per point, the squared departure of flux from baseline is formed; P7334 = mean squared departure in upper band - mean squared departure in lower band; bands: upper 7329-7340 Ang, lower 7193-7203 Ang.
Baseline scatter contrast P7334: -3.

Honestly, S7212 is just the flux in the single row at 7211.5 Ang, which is 22.2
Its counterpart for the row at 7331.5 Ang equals 25.8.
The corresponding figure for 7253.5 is 19.2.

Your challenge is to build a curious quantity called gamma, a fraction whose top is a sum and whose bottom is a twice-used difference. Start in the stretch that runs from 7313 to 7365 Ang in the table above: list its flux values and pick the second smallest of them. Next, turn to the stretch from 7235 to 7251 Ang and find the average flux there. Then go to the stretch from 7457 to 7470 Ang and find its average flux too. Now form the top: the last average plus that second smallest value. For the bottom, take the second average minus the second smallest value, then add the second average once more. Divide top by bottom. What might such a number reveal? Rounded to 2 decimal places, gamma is 1.42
